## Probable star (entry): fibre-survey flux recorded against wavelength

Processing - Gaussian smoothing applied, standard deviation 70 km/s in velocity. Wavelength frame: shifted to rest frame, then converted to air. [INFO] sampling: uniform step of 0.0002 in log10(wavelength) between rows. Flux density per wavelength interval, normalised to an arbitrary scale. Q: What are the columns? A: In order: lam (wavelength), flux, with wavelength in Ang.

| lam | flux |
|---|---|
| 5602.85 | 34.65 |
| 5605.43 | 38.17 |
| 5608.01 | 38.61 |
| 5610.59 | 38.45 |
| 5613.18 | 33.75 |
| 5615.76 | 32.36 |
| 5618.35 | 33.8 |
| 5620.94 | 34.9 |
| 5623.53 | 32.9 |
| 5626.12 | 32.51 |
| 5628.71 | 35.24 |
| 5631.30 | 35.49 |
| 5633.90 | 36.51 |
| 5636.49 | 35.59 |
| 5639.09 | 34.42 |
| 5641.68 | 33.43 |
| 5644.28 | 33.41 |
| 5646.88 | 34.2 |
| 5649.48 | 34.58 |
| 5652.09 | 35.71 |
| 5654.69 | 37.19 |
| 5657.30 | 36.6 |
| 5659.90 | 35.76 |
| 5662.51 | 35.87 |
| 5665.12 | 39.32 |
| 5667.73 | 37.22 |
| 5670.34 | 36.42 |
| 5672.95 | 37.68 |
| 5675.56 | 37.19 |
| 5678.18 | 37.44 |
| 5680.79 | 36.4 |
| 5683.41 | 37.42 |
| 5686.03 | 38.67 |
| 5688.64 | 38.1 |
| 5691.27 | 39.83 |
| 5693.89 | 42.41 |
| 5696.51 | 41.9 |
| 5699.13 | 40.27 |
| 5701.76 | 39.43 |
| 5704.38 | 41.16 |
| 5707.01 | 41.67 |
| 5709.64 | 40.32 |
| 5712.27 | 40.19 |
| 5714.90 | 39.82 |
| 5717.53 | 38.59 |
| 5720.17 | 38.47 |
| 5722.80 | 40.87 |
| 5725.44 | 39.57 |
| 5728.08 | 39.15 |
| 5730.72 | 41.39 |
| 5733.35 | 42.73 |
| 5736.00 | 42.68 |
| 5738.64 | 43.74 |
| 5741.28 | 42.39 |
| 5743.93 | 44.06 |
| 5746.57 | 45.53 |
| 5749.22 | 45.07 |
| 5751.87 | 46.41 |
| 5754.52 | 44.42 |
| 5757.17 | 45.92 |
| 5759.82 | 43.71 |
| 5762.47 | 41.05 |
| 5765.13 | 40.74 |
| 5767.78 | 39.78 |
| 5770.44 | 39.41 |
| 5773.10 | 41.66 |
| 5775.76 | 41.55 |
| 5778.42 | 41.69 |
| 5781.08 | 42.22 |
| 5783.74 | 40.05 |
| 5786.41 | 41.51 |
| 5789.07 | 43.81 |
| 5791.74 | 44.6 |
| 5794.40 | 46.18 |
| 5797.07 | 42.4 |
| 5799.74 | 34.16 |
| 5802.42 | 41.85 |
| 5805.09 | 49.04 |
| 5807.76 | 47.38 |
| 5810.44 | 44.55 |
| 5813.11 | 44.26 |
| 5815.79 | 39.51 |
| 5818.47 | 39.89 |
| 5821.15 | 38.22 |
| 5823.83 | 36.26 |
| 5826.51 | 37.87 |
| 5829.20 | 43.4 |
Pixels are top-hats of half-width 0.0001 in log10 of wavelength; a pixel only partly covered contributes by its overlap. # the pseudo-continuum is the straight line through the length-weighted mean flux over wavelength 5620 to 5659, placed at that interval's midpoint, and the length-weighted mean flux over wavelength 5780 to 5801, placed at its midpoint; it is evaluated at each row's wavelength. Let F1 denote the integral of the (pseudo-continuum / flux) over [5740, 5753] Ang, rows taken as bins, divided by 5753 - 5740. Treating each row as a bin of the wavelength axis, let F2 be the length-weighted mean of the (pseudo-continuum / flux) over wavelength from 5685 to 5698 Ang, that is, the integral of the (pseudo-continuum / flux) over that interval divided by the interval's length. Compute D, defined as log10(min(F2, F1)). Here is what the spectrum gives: -0.049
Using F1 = 0.89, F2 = 0.93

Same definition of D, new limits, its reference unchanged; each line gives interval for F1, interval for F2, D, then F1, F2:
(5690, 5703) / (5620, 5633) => -0.036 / 0.92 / 1.00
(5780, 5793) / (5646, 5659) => -0.007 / 0.98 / 0.99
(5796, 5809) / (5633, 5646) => 0.002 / 1.00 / 1.01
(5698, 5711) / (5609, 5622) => -0.030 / 0.93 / 0.97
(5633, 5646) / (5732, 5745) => -0.038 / 1.01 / 0.92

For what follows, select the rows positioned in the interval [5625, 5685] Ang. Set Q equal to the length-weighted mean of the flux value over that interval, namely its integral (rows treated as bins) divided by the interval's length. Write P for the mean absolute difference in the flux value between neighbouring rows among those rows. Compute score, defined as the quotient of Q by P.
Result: 34.6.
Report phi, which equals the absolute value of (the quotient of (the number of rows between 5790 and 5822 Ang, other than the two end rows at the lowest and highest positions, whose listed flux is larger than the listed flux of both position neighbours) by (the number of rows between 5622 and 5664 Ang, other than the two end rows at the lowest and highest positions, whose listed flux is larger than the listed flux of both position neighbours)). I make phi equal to 1.50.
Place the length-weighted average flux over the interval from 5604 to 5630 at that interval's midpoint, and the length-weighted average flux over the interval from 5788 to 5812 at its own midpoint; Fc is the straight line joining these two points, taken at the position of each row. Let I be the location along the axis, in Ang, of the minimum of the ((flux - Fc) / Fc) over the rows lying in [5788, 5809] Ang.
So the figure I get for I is 5799.74 Ang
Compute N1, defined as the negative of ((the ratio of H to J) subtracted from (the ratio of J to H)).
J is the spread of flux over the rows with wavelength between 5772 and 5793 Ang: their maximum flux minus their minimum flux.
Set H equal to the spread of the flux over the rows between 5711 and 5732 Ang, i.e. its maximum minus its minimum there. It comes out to -0.9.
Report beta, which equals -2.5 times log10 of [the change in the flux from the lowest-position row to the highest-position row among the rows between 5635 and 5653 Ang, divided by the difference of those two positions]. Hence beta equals 5.3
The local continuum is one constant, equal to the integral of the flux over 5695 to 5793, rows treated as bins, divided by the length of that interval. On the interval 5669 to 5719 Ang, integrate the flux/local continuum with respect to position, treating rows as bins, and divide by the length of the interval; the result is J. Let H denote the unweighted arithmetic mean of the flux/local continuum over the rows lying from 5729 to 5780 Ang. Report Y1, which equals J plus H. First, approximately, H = 1.02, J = 0.94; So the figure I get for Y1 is 1.96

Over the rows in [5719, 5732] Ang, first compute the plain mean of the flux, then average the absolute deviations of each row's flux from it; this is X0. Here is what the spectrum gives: 1.0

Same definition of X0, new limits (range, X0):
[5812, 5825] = 2.0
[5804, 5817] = 2.6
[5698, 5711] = 0.7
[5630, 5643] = 0.9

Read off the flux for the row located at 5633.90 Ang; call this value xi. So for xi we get 36.51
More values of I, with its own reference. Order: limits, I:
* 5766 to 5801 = 5799.74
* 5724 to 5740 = 5728.08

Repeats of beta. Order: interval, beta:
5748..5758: 2.4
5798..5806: -1.1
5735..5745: 1.9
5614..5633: 1.7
